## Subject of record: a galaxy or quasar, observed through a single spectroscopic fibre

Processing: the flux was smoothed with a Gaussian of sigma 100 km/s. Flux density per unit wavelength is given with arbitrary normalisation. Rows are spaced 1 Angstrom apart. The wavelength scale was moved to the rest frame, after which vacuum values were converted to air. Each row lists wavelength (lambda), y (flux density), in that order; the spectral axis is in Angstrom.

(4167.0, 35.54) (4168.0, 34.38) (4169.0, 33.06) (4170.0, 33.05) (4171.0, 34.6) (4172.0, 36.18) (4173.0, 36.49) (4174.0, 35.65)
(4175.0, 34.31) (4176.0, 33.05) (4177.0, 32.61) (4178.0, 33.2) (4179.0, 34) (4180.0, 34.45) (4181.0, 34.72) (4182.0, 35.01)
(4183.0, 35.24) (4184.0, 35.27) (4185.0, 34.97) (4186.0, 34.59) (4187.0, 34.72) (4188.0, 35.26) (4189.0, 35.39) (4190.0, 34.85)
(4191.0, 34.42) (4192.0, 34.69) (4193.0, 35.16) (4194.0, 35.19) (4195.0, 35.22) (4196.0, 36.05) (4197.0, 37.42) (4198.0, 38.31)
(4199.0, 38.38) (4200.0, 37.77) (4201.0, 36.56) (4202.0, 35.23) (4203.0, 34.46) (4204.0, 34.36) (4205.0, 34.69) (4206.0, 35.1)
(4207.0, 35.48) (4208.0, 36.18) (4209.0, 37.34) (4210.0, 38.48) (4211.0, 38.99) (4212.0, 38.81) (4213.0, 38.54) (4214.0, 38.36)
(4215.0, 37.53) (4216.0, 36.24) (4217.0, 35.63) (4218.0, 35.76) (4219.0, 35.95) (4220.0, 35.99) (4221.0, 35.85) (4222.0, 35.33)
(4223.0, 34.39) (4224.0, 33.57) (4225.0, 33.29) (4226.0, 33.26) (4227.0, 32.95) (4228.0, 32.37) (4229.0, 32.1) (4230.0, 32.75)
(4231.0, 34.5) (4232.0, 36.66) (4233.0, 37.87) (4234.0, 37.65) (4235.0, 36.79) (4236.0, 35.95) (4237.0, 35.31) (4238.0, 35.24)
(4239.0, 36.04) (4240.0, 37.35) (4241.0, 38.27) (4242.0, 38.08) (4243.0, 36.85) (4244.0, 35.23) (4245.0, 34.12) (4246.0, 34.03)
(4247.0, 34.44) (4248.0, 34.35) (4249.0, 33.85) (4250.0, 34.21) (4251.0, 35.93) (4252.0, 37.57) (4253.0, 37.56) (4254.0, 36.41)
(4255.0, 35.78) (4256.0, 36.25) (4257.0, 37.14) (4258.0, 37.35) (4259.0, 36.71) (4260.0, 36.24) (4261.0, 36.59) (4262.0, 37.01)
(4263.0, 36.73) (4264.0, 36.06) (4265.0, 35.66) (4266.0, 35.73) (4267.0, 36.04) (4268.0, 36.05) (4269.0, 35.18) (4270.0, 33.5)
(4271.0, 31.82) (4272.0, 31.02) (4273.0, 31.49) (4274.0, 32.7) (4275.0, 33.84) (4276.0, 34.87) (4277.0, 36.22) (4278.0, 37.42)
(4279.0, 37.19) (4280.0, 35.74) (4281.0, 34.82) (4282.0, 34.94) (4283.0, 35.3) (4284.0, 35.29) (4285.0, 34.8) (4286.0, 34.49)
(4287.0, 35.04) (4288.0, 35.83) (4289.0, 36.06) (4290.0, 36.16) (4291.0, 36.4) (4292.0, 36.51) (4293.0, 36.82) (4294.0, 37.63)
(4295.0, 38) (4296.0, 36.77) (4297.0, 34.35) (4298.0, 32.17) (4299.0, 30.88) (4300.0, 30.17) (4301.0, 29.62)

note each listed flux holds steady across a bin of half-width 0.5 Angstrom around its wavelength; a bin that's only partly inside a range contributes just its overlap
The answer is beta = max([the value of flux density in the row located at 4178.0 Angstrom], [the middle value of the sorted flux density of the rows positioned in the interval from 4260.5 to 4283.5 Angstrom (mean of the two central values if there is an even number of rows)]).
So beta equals 35.7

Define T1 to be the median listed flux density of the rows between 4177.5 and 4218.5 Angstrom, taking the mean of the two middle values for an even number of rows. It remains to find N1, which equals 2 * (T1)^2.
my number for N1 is 2487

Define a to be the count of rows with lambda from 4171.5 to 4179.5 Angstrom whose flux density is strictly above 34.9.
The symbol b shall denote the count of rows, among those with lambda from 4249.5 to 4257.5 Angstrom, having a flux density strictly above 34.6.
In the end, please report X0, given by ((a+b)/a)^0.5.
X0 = 1.83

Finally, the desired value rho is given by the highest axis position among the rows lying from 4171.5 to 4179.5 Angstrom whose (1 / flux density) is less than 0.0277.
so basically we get 4173.0 Angstrom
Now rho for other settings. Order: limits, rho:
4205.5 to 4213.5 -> 4213.0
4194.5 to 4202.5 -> 4201.0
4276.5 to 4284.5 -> 4279.0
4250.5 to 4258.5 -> 4258.0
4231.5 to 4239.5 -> 4235.0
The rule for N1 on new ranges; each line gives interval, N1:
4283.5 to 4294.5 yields 2601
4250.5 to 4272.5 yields 2614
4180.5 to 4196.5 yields 2462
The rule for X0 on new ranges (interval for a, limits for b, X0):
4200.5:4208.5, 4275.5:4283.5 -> 1.61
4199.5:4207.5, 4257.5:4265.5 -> 1.61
